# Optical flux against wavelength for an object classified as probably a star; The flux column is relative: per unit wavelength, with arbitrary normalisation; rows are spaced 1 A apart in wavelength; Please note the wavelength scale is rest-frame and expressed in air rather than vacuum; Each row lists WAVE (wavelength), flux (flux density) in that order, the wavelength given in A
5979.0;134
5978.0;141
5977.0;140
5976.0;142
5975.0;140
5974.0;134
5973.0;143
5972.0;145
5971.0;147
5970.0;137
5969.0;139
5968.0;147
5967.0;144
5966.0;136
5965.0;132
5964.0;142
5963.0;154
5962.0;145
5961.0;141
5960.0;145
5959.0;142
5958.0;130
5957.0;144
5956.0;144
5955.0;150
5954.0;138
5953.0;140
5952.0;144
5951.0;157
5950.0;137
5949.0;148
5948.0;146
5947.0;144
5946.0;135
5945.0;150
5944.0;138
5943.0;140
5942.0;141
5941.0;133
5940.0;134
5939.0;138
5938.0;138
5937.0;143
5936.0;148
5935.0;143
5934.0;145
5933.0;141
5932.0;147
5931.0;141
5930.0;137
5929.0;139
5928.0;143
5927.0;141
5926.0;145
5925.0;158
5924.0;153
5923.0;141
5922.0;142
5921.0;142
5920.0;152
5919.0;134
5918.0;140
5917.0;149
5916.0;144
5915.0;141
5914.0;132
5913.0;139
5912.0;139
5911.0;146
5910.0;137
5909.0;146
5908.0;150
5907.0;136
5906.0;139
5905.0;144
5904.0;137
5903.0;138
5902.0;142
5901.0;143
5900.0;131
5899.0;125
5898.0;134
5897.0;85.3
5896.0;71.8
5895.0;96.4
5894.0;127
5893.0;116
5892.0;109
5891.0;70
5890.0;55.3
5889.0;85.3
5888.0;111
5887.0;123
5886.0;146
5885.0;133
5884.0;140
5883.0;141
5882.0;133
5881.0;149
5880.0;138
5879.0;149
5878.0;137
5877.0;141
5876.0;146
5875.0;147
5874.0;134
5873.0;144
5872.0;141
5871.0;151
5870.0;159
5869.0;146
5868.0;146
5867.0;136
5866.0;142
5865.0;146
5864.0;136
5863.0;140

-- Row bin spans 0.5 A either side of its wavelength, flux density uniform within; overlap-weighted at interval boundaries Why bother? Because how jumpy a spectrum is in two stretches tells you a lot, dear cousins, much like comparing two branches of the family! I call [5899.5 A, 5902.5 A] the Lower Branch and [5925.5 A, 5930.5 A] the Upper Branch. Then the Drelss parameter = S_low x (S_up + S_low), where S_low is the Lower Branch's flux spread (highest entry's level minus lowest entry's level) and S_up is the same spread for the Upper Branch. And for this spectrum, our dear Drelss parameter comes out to 240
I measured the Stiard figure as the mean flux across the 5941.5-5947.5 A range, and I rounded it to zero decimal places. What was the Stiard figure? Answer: 141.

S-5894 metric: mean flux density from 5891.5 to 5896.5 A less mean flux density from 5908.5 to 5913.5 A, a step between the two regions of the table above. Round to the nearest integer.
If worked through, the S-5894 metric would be -37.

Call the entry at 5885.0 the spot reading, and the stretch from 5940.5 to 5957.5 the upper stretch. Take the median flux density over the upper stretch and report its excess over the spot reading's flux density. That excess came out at 11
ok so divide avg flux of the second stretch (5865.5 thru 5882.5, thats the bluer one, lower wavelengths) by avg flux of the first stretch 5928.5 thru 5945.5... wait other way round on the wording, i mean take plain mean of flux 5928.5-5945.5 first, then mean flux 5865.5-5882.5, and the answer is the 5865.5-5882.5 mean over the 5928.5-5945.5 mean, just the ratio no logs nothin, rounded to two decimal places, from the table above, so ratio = 1.02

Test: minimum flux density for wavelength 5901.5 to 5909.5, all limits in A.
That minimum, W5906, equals 136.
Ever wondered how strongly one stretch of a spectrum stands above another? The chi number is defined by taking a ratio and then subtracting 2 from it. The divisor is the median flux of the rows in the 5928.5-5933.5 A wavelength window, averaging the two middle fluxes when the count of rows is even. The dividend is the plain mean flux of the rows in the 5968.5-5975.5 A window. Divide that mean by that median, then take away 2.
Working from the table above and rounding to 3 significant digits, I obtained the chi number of -1.00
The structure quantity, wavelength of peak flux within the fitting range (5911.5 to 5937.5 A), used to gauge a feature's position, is 5925.0 A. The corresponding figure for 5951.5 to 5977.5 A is 5963.0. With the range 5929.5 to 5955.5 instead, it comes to 5951.0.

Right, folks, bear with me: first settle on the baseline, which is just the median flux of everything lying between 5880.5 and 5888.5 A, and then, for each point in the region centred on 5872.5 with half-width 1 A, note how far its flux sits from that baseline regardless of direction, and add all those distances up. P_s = 12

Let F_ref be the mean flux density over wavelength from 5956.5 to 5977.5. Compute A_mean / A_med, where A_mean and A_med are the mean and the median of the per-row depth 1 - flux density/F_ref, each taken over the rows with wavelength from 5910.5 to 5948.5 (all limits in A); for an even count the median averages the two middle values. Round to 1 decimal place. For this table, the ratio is -2.0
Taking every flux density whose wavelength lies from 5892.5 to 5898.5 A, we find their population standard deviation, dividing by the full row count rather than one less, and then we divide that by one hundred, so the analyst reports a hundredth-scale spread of 0.22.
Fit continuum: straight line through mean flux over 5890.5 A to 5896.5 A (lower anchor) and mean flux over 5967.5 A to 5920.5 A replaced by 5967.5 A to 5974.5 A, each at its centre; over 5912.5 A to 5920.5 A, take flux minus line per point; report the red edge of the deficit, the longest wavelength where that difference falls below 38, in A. 5919.0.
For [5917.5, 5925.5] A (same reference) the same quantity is 5924.0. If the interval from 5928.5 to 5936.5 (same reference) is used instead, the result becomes 5936.0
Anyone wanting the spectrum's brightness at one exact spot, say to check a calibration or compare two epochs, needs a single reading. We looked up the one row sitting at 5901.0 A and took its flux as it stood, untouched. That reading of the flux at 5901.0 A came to 143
